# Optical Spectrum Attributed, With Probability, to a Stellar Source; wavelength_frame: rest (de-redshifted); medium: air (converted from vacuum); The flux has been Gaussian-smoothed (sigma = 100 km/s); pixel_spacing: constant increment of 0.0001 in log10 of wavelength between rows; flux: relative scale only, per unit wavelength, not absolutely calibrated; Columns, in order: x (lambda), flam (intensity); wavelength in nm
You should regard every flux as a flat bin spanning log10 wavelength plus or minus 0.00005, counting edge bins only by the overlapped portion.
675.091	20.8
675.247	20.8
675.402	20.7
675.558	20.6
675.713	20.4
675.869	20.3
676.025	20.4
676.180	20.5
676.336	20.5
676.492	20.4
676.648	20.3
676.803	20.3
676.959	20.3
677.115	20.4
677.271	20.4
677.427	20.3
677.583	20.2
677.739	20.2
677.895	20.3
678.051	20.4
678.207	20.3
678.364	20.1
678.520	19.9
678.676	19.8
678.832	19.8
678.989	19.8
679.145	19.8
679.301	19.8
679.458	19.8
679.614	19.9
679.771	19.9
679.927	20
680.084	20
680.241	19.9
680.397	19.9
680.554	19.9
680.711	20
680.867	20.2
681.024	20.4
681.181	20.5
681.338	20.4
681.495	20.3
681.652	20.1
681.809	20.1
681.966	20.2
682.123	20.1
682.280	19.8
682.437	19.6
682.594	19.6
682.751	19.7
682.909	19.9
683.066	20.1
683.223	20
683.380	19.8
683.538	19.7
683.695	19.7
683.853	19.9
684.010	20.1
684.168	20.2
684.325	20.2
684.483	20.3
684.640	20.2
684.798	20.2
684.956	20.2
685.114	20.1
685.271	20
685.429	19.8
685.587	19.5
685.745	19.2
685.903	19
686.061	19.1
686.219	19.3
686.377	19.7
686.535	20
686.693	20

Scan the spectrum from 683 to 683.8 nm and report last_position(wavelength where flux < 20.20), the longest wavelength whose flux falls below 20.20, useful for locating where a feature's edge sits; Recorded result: 683.695 nm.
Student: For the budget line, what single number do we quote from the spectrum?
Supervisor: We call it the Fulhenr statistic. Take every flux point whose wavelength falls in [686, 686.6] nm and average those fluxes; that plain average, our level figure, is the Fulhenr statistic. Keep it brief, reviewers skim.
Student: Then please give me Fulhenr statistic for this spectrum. 19.5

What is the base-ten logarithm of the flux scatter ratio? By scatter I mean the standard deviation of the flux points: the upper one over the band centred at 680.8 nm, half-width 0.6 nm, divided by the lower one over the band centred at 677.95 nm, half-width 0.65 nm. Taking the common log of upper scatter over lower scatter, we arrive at 0.22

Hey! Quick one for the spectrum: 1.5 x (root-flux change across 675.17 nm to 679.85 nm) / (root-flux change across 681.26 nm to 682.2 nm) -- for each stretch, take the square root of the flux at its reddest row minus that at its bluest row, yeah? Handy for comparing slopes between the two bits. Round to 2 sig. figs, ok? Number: 4.5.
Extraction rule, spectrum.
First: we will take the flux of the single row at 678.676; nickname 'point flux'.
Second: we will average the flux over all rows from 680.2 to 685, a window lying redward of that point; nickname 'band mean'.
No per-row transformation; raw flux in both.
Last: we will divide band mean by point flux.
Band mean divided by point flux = 1.01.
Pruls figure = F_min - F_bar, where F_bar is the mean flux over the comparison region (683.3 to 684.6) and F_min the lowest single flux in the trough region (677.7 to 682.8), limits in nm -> -0.4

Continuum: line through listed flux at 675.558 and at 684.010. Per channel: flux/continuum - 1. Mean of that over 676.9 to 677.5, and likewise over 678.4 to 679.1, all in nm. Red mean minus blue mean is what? -0.021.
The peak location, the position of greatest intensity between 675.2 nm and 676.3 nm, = 675.247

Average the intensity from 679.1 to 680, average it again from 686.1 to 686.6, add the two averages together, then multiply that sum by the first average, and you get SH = 785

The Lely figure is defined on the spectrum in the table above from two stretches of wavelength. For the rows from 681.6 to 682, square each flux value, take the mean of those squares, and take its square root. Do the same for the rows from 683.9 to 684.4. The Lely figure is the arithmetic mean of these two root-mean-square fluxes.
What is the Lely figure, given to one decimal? 20.2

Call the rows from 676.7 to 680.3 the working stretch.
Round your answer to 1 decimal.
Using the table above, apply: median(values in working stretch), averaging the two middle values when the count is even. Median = 20.0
